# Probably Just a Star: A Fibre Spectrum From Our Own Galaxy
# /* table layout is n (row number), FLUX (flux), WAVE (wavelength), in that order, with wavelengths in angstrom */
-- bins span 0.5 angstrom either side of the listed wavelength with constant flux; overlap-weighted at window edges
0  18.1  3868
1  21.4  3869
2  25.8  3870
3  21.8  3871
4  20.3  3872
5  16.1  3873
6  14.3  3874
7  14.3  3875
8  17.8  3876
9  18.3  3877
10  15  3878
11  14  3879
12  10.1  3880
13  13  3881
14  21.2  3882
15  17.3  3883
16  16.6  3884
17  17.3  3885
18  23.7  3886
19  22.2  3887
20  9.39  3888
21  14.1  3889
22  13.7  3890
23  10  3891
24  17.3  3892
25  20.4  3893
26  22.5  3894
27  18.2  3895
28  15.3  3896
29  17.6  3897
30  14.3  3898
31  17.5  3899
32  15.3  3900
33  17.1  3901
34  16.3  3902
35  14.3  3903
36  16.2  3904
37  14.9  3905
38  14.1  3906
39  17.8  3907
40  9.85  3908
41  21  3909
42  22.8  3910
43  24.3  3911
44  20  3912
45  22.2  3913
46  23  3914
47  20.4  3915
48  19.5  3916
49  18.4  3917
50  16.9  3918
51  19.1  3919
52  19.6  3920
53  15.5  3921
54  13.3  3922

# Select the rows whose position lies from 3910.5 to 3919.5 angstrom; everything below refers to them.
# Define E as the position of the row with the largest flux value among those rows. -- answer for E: 3911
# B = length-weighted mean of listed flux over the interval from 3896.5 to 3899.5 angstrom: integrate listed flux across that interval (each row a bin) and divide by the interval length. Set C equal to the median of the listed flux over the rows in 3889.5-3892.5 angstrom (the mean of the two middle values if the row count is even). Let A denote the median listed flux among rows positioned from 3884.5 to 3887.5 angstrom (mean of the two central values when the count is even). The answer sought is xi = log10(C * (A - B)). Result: 1.90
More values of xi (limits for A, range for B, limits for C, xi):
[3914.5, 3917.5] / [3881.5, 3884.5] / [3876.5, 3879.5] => 1.23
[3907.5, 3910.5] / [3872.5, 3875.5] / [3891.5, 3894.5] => 2.09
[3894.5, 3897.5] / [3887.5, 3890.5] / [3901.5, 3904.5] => 1.93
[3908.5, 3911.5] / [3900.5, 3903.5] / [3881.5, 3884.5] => 2.08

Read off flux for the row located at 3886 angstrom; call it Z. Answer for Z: 23.7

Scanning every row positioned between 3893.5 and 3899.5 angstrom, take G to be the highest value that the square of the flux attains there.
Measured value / 506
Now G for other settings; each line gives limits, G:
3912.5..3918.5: 529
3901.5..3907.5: 317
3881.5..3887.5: 562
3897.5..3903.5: 306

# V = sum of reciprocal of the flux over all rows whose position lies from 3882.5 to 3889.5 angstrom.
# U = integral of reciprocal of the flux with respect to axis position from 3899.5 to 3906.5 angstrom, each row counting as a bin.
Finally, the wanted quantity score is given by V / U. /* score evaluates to 1.0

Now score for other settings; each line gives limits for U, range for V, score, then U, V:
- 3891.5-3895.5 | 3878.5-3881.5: 1.2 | 0.21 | 0.25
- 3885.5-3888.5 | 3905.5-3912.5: 2.1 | 0.19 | 0.41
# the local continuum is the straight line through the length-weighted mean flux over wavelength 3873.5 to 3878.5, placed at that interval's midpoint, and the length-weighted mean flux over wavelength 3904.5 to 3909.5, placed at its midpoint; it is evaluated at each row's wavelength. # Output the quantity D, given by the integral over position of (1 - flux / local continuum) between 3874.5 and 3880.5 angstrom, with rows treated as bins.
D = 0.4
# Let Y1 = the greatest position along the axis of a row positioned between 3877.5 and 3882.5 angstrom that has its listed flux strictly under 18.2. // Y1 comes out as 3881 angstrom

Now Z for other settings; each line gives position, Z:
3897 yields 17.6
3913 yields 22.2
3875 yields 14.3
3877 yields 18.3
